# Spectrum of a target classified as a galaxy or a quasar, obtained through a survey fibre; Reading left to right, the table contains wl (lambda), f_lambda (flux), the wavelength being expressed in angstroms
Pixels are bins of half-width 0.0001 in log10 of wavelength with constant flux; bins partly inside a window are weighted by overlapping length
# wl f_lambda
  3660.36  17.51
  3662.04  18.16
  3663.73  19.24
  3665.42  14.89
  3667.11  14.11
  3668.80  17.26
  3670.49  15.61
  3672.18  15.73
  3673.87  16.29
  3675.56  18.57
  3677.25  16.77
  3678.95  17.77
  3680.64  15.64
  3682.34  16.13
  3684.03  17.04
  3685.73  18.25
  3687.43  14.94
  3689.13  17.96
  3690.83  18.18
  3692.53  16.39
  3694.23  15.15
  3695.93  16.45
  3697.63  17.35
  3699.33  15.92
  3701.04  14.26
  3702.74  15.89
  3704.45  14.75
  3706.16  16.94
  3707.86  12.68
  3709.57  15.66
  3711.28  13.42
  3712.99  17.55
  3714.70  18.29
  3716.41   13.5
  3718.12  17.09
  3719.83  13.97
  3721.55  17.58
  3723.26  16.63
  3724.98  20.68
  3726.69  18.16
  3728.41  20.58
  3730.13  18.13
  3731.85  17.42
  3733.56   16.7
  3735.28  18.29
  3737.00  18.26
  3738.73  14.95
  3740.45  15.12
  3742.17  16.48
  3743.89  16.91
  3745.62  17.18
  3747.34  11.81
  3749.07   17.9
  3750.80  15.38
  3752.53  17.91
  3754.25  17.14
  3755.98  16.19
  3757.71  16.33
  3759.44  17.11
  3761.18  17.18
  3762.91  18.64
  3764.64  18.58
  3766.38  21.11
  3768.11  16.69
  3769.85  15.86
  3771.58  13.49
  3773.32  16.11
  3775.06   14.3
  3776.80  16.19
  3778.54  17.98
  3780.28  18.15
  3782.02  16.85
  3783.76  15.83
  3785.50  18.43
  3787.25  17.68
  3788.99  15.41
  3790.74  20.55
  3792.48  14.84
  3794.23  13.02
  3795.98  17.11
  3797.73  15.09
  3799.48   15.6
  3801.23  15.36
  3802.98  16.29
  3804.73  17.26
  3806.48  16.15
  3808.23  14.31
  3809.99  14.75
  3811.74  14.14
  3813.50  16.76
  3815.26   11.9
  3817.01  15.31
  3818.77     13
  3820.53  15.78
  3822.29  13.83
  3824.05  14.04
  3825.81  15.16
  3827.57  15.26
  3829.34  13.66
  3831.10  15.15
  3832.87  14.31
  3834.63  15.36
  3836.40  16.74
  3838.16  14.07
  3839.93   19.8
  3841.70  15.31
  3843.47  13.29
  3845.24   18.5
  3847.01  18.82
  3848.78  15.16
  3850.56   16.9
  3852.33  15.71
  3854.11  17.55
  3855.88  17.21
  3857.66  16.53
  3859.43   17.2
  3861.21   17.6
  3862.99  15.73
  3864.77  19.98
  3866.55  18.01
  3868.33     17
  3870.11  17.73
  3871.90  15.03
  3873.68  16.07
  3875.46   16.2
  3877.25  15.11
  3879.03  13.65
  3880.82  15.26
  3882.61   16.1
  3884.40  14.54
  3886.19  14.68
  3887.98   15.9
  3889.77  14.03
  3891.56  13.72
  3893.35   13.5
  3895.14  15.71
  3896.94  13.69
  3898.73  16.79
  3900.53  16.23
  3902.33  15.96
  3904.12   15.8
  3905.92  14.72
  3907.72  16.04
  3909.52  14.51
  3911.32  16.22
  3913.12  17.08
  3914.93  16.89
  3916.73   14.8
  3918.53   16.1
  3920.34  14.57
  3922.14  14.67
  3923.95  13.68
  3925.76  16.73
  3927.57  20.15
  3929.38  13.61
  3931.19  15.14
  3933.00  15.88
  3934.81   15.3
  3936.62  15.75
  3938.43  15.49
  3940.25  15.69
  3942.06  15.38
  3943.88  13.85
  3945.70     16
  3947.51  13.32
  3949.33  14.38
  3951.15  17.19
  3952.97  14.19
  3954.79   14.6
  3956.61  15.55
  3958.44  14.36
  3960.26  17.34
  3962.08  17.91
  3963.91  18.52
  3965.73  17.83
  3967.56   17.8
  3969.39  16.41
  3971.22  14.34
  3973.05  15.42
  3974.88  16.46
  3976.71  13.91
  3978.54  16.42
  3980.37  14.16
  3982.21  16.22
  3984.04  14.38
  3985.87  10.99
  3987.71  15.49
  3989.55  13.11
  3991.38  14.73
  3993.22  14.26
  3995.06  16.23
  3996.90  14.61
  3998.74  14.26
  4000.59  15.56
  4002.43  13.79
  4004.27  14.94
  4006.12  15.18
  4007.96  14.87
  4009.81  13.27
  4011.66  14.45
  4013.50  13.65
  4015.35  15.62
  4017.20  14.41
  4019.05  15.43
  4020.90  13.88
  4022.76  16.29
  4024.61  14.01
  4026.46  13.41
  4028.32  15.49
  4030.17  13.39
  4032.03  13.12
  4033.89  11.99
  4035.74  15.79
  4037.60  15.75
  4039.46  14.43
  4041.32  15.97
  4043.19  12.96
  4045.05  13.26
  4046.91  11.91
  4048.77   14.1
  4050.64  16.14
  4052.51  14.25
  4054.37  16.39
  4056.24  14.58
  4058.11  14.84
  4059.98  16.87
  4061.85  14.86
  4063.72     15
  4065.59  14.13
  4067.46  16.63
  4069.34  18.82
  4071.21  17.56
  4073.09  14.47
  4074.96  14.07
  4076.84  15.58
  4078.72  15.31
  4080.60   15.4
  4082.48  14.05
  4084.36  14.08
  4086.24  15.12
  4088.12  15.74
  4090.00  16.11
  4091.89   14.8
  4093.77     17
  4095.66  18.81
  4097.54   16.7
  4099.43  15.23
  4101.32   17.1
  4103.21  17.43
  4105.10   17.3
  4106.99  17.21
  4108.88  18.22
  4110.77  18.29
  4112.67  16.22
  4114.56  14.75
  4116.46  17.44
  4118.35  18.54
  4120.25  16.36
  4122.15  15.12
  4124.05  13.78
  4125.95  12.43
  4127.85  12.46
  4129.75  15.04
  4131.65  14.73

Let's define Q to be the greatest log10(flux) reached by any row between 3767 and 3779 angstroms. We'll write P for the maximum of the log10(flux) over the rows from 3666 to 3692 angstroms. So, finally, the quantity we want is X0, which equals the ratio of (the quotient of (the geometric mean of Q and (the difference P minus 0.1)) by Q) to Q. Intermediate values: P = 1.27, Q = 1.25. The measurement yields 0.769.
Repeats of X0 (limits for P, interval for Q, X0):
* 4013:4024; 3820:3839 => 0.779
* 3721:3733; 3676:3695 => 0.778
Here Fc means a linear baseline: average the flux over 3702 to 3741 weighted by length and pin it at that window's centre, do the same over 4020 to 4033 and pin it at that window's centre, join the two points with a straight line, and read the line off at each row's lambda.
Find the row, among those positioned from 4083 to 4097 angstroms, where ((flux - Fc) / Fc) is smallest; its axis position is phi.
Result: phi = 4084.36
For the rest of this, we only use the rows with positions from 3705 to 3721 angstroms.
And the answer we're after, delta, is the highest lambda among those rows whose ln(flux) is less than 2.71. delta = 3719.83 angstroms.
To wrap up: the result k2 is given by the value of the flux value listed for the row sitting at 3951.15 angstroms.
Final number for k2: 17.19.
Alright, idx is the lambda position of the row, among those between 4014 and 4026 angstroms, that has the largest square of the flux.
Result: 4022.76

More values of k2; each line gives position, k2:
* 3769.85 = 15.86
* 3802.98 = 16.29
